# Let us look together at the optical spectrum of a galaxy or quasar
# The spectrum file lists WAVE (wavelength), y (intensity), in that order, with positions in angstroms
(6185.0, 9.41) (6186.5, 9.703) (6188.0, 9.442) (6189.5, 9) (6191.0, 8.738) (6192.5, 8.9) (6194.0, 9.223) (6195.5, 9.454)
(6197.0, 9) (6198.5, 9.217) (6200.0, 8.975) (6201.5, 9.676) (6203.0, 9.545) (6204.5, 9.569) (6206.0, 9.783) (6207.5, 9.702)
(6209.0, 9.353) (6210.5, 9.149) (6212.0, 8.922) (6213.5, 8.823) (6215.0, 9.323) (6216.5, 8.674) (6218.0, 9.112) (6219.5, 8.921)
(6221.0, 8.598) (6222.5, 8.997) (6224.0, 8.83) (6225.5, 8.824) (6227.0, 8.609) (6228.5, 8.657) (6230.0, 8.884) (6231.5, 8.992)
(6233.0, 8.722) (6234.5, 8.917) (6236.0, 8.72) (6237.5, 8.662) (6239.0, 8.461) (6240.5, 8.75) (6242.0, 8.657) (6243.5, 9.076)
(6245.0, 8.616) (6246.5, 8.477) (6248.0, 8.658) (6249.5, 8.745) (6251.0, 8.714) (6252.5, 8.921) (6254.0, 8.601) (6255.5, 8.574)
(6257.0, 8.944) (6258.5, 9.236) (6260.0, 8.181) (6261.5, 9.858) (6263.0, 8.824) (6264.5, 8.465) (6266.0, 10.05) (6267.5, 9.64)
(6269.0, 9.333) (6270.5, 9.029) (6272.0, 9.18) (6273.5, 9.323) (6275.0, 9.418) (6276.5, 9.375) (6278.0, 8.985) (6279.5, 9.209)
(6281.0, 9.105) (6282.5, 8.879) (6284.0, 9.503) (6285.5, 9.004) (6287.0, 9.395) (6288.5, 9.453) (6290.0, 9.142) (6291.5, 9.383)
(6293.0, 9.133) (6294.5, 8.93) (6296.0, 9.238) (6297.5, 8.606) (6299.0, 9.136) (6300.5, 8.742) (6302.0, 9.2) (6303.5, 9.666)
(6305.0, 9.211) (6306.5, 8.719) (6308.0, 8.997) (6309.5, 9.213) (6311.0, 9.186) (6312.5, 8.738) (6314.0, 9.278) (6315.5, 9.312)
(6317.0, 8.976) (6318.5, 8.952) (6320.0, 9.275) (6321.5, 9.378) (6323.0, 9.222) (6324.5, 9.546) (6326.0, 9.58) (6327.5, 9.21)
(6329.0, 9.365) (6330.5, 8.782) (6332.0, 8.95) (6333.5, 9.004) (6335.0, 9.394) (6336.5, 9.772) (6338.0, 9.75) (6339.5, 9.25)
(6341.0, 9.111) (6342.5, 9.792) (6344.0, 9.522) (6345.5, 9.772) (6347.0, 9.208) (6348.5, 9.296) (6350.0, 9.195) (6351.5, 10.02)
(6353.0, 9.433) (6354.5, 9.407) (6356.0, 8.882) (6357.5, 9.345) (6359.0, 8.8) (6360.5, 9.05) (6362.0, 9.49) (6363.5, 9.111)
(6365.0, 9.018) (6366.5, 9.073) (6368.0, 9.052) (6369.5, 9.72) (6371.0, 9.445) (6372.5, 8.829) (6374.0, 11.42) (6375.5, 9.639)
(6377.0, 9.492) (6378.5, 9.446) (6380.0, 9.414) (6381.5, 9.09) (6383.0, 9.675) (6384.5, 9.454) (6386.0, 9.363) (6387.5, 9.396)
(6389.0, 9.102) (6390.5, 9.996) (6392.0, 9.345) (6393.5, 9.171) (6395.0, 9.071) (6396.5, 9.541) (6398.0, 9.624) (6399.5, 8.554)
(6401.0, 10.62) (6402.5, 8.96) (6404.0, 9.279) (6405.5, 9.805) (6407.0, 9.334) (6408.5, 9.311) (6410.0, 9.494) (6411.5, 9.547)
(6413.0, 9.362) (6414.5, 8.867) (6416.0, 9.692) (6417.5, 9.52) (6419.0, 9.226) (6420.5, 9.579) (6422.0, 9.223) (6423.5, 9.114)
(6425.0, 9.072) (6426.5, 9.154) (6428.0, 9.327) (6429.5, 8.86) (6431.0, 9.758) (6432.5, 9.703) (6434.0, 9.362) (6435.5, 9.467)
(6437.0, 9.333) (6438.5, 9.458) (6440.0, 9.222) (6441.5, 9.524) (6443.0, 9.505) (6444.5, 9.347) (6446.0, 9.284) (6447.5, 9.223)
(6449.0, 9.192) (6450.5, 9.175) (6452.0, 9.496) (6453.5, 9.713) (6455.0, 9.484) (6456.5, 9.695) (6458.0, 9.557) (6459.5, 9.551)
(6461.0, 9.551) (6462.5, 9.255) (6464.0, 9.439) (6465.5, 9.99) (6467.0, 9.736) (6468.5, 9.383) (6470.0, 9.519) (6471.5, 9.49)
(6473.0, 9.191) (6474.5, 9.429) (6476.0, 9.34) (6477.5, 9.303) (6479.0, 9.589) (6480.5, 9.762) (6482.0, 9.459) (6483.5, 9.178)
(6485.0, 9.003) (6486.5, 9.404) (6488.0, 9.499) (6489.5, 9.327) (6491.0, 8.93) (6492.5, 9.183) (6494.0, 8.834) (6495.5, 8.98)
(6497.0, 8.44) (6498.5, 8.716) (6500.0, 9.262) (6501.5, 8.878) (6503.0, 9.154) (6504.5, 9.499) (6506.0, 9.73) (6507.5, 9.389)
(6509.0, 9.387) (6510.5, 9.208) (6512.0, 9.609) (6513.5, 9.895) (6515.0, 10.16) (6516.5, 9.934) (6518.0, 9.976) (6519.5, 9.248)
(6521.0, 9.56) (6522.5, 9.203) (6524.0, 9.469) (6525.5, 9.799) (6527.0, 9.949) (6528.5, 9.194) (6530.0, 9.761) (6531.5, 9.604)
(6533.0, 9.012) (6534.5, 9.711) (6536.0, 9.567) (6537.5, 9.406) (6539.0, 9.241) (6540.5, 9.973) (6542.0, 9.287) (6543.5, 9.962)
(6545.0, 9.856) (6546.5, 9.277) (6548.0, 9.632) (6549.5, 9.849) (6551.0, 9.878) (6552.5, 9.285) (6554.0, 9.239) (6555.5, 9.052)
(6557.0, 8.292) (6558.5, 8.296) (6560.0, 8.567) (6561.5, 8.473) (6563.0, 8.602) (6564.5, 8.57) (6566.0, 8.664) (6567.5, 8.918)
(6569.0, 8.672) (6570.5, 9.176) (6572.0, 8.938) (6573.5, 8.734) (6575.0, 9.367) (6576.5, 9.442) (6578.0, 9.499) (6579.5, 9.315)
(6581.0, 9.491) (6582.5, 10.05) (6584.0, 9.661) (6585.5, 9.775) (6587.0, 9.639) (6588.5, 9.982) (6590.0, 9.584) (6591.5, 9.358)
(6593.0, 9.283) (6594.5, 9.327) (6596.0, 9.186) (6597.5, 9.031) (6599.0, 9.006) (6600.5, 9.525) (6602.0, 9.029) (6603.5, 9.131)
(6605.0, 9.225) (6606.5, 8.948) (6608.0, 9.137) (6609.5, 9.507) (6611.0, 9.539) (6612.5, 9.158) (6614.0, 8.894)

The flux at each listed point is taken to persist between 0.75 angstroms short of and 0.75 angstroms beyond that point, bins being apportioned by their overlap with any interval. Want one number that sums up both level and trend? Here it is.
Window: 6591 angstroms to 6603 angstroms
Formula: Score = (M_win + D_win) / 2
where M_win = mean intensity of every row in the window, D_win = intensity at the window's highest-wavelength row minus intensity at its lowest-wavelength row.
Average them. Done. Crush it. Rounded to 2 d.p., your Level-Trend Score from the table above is 4.44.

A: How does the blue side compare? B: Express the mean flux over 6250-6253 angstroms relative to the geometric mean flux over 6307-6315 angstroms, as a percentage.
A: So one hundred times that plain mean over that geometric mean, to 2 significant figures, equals 97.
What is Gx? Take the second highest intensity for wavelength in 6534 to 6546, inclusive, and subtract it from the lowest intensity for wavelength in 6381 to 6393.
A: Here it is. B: -0.87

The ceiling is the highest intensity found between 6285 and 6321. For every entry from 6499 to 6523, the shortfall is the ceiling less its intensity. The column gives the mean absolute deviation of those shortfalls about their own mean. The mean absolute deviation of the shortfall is 0.29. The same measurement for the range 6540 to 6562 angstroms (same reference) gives 0.49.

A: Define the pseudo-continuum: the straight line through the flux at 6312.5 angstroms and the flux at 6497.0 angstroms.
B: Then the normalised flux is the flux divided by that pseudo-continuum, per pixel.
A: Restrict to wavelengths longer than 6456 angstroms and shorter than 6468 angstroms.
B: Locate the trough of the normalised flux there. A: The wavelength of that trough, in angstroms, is 6462.5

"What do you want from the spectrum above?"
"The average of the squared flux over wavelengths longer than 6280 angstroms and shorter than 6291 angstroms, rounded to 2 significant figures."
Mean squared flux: 85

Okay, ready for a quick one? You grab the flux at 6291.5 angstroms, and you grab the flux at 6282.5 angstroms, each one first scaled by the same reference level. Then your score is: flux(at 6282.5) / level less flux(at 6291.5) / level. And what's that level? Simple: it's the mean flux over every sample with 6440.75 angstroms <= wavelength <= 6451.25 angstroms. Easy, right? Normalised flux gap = -0.054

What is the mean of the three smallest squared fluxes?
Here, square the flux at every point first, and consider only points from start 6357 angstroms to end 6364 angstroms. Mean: 80.8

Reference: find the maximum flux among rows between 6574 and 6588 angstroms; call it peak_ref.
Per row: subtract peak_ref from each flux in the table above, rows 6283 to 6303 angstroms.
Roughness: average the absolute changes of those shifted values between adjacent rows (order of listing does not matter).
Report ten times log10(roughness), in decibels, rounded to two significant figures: -4.5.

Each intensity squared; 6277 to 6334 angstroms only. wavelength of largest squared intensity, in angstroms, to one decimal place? 6303.5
